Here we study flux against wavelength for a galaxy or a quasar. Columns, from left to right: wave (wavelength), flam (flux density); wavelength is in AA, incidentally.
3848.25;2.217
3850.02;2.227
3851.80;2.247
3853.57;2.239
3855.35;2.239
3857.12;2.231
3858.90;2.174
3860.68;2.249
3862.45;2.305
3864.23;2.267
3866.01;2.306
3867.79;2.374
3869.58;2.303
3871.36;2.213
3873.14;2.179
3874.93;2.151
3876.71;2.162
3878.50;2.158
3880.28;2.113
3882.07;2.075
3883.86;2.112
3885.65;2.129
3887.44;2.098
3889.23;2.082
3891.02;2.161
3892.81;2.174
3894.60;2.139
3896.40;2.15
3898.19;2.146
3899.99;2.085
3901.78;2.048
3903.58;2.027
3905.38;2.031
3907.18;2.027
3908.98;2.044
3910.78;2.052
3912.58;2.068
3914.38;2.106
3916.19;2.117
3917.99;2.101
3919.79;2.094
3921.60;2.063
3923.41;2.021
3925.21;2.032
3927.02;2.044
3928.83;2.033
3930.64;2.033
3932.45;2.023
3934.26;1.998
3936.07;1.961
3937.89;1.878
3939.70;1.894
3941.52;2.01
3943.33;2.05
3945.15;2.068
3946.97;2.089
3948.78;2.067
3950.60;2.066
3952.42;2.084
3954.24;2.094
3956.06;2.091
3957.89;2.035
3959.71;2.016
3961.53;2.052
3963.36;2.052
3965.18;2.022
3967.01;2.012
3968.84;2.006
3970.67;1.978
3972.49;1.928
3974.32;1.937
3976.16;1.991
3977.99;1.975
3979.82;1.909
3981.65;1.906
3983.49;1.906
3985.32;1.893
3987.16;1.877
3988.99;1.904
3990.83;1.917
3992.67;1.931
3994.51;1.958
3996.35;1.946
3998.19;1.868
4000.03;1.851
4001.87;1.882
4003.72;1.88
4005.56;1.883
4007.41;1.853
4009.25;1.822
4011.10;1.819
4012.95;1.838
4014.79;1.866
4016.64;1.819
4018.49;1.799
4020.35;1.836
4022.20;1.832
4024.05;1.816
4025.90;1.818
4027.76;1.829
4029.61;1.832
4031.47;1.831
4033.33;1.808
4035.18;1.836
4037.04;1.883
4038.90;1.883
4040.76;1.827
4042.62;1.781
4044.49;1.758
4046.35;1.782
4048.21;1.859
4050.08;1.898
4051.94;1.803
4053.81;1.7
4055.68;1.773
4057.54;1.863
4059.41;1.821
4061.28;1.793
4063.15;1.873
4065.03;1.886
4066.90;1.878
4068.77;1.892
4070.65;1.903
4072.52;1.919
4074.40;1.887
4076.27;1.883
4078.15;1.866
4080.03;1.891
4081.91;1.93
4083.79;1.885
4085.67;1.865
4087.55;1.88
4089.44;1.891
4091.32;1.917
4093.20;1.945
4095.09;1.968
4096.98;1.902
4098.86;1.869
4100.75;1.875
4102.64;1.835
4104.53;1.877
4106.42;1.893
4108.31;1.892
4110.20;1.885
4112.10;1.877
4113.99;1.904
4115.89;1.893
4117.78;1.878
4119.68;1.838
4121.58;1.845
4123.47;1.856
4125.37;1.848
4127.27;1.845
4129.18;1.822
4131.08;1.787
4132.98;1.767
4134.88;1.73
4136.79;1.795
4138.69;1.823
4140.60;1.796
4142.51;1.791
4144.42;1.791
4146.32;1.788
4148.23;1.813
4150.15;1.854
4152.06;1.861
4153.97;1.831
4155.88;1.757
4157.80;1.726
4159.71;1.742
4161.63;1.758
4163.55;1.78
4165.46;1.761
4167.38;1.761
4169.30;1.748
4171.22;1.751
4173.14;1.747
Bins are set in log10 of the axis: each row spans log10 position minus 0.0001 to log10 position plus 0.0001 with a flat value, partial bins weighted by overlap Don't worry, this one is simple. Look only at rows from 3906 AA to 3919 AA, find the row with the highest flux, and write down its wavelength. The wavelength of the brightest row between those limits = 3916.19 AA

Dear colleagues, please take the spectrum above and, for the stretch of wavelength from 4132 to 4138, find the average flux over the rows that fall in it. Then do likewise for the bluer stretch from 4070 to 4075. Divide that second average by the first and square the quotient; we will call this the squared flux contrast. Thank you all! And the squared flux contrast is 1.16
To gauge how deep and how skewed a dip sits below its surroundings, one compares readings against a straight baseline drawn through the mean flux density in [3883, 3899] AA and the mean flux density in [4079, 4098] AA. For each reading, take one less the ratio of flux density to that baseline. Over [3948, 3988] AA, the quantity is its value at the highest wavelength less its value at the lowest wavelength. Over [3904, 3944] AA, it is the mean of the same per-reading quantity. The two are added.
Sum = 0.103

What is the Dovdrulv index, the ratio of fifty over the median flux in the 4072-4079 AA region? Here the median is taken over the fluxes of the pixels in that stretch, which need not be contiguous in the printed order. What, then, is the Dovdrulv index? 26.5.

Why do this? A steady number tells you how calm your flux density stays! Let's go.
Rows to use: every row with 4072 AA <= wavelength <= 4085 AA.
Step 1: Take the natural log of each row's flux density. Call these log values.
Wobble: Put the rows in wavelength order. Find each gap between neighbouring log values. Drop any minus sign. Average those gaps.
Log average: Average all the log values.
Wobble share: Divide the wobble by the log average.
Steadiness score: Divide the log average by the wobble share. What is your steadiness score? 29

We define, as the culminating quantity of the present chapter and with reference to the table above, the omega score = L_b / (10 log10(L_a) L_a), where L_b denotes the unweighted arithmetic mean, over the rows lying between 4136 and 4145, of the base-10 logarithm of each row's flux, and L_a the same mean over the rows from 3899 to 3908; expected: -0.162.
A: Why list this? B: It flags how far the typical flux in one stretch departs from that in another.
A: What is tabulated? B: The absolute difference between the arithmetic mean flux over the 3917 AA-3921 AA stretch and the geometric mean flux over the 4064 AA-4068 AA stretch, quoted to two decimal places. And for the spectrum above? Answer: 0.22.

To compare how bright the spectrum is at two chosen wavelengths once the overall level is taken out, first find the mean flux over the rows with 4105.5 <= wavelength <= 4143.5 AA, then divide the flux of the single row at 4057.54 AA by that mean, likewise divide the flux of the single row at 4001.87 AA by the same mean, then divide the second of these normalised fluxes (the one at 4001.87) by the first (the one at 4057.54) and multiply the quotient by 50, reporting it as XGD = 50.5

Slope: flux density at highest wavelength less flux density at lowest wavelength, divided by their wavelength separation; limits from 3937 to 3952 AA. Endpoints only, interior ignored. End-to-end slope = 0.015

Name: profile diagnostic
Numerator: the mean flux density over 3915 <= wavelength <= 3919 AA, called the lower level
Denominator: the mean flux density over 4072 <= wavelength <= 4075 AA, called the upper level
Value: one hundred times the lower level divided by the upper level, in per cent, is 111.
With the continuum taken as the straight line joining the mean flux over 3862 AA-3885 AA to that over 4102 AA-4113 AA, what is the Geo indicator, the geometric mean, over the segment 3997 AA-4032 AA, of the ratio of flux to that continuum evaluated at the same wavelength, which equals 0.917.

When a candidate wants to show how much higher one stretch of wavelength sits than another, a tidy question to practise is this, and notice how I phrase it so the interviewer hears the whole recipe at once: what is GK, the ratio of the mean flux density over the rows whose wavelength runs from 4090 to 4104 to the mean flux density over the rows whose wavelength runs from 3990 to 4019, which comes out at 1.02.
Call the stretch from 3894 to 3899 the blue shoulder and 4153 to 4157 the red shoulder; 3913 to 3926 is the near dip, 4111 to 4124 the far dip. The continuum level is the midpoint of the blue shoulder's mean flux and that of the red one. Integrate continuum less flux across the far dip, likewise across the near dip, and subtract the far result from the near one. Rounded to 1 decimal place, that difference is -2.7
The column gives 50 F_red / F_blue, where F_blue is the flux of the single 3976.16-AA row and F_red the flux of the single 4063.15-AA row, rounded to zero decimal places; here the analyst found 47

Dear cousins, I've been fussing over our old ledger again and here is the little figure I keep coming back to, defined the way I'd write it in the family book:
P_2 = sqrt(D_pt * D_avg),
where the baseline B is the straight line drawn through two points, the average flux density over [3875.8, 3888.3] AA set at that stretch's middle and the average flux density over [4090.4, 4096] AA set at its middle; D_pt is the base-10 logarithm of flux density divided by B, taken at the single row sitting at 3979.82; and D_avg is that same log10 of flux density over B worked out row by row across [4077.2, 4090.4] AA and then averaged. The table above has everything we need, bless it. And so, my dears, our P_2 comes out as 0.0204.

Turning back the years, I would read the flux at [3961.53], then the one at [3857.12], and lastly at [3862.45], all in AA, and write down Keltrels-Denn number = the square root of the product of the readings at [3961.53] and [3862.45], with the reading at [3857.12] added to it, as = 4.41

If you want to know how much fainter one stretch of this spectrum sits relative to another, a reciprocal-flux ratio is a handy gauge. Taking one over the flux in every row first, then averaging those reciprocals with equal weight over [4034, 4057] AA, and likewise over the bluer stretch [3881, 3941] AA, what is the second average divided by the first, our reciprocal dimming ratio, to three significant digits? 0.880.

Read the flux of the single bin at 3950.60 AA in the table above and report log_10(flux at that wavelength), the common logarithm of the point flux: 0.32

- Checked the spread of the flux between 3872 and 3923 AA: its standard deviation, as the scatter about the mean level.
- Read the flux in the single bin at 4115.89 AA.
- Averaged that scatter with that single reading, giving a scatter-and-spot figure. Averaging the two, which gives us 0.97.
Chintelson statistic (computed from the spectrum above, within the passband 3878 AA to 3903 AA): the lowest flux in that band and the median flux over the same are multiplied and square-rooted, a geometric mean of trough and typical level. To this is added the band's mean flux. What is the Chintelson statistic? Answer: 4.2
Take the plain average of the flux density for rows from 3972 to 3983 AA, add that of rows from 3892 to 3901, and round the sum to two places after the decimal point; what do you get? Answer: 4.08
